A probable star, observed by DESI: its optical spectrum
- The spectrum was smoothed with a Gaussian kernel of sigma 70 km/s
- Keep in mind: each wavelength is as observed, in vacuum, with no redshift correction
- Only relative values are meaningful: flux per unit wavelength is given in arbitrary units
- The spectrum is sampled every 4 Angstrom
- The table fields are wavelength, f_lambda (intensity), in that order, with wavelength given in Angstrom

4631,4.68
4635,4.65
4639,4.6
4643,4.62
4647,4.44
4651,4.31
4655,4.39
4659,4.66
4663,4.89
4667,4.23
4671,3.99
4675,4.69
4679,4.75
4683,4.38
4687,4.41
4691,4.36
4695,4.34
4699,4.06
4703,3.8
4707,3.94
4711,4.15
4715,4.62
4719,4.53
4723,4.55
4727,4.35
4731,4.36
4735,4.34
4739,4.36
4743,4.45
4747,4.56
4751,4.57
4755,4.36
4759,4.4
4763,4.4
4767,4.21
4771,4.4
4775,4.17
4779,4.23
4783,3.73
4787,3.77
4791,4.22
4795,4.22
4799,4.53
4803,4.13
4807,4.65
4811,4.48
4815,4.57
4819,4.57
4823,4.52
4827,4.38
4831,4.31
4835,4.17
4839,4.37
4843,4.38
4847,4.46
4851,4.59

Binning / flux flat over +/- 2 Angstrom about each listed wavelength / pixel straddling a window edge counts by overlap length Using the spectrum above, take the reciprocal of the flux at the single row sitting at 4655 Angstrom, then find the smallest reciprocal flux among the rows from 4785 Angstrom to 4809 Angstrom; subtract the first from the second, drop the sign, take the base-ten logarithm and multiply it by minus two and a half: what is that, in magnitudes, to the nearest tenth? 4.7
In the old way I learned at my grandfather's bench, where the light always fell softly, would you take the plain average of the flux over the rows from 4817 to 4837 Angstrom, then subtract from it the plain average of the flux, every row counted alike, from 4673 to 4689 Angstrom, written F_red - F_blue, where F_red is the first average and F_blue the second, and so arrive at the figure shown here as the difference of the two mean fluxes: -0.17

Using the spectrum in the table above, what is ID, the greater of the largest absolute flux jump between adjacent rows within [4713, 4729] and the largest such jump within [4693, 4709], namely 0.28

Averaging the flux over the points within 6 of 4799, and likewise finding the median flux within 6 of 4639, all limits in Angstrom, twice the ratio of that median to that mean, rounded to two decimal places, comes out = 2.15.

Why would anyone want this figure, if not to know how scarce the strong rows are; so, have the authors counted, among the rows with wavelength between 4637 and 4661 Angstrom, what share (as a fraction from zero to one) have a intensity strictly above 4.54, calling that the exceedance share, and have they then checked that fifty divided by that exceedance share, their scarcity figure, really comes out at 100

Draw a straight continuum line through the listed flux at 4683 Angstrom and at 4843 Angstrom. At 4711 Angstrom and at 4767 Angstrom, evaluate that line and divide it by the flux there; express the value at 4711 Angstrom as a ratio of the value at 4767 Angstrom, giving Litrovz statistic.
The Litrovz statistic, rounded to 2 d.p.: 1.01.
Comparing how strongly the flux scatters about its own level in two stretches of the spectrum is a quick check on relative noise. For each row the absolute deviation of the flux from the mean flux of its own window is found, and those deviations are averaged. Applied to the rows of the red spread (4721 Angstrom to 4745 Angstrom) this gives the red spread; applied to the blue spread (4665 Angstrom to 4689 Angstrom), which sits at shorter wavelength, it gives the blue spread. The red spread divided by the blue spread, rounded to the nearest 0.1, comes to 0.3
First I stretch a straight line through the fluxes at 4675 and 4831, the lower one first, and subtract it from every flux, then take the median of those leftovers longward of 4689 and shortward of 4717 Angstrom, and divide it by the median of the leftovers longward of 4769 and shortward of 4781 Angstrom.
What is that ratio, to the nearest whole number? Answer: 2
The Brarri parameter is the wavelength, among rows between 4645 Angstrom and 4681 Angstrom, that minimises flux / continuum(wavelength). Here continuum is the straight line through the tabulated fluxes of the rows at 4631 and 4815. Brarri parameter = 4671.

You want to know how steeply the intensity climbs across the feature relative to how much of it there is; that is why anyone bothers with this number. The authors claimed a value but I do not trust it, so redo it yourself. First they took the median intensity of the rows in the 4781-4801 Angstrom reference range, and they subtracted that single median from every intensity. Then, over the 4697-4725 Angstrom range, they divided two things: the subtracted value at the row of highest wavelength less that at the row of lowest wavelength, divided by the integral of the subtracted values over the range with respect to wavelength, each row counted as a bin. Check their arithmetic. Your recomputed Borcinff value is 1.11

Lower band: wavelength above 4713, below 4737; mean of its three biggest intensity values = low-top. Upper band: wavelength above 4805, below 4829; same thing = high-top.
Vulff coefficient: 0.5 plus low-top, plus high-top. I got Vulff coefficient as 9.66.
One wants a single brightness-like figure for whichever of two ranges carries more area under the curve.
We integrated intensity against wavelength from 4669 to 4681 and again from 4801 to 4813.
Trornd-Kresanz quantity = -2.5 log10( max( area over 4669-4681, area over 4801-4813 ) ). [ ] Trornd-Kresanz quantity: -4.33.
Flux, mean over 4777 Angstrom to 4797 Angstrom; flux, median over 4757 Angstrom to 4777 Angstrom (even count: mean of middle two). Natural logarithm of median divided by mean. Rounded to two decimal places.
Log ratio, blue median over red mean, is 0.09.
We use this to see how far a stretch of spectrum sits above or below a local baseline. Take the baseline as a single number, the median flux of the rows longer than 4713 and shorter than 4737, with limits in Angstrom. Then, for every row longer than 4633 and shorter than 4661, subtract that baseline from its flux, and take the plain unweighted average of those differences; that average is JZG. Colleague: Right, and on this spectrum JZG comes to 0.08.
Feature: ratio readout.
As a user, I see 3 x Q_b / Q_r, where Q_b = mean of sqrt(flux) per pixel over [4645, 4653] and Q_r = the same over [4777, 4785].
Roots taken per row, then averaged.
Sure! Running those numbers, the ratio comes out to 3.15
